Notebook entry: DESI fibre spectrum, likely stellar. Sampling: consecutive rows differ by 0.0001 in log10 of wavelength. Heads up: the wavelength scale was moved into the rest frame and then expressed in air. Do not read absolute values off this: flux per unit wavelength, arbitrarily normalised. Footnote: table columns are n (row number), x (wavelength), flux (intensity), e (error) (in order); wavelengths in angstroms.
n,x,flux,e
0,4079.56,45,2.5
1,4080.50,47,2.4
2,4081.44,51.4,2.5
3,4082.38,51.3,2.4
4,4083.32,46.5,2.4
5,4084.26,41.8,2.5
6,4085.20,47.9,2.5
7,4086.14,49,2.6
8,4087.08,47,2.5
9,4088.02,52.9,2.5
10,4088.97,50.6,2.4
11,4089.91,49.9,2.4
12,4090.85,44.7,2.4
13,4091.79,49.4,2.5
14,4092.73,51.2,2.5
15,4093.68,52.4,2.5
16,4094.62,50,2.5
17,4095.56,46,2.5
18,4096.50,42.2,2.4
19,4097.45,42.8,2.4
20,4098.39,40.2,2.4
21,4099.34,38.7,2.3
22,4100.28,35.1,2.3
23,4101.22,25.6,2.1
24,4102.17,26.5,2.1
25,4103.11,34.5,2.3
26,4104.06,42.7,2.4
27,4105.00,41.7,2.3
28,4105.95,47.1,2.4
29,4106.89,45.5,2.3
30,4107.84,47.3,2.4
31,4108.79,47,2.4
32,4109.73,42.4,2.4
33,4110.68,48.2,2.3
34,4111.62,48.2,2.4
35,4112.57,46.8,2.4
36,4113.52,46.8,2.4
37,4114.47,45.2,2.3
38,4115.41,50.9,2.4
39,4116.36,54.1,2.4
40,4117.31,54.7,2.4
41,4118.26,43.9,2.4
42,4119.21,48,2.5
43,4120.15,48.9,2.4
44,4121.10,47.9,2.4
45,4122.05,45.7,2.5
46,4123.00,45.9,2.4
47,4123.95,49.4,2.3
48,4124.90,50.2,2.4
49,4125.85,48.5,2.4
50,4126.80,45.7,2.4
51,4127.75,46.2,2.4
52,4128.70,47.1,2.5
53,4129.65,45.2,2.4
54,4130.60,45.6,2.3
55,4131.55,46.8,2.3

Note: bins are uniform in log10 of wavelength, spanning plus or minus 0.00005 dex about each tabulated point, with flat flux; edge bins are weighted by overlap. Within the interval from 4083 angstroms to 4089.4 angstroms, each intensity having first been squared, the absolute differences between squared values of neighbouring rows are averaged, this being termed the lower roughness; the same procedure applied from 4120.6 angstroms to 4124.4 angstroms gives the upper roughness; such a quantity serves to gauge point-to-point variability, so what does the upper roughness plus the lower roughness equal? 534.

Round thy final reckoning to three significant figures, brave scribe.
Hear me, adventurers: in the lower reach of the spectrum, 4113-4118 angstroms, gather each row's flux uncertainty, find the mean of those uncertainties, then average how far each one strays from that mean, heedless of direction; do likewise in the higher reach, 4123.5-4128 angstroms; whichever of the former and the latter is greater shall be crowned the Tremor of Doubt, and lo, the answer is 0.0320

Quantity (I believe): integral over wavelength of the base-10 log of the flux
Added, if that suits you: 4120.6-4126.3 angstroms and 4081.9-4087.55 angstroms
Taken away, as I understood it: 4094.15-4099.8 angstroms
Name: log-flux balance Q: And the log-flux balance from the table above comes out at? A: 9.8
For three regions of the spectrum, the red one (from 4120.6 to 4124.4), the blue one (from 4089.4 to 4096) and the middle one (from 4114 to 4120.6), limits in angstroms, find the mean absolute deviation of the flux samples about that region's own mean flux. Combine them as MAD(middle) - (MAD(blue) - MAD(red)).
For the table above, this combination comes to 2.6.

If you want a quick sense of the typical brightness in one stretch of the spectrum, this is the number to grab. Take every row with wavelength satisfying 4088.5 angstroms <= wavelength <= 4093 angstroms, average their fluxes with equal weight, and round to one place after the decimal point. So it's 49.2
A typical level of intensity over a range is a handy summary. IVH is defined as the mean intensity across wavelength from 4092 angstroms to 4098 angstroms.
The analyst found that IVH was 47.4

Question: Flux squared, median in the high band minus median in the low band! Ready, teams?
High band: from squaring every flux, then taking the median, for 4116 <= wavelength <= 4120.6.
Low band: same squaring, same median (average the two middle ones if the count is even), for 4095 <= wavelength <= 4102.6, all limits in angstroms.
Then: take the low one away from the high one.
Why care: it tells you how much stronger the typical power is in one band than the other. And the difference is 834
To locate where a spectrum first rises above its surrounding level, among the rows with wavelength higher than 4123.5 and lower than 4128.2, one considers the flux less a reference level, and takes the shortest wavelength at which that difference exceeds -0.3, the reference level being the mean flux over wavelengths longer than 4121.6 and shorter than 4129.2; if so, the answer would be 4123.95 angstroms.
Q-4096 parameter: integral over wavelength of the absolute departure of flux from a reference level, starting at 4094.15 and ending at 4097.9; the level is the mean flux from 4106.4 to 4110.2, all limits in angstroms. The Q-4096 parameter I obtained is 10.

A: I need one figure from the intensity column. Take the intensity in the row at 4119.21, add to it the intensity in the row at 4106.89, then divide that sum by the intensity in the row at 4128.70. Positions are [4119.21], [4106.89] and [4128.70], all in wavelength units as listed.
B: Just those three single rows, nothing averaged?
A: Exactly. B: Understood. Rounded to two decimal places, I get 1.99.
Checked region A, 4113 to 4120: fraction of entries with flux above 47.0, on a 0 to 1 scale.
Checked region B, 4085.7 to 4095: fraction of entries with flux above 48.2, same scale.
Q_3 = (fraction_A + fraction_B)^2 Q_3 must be 1.9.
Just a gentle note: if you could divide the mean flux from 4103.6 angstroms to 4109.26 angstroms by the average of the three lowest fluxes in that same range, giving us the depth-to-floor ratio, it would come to 1.04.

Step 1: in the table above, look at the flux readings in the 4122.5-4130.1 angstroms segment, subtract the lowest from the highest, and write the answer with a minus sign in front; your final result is -5.0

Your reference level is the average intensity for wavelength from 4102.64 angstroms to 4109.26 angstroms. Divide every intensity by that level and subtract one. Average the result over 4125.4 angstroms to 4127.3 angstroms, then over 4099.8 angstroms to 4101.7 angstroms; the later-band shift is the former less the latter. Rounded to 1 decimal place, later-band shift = 0.4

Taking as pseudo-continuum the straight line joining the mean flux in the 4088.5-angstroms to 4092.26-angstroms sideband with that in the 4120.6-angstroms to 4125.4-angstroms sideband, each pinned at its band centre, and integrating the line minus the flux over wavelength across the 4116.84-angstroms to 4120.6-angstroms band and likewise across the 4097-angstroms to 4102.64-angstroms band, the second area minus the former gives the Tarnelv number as 81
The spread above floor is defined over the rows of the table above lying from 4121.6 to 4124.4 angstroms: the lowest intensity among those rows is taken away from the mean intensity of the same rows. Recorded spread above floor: 1.3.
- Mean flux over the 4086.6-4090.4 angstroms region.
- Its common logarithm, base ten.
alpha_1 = 1.70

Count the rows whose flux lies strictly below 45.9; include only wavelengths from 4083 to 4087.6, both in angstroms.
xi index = 1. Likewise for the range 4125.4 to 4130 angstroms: 2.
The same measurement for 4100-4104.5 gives 5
